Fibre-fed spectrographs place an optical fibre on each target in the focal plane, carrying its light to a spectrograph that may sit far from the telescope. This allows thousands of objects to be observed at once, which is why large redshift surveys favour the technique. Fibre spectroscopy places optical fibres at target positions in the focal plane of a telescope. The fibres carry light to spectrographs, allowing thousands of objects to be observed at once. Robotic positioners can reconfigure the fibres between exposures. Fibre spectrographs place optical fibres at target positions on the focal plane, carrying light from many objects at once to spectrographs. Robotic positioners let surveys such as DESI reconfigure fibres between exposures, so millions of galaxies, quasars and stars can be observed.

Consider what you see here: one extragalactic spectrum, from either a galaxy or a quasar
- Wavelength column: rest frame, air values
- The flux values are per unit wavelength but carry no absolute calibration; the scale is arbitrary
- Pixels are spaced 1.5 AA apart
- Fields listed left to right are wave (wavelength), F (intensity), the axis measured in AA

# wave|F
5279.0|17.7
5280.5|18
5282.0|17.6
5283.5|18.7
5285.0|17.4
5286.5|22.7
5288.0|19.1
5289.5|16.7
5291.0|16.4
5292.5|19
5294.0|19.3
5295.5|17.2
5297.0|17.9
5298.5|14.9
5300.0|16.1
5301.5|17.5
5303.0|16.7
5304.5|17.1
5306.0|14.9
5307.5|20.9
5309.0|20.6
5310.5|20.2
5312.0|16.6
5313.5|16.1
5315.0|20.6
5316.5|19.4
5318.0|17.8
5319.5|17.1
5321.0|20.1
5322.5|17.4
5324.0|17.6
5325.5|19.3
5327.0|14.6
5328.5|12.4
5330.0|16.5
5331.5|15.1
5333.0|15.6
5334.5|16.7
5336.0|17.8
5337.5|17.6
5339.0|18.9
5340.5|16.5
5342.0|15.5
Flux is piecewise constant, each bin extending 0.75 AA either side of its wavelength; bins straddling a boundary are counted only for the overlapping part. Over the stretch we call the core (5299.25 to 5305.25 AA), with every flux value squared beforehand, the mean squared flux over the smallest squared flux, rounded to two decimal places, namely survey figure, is 1.10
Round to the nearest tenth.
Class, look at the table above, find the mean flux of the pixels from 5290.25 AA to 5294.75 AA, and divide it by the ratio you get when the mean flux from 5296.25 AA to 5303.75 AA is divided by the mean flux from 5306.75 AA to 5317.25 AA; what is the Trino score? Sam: 21.1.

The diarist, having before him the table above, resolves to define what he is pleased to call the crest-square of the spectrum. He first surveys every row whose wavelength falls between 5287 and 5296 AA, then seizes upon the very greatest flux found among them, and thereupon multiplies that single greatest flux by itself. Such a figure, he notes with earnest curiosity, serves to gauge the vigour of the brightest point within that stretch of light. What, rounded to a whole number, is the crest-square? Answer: 372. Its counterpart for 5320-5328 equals 404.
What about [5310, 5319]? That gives 424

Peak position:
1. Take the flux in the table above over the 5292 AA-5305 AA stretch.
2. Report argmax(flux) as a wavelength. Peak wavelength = 5294.0 AA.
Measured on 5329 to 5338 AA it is 5336.0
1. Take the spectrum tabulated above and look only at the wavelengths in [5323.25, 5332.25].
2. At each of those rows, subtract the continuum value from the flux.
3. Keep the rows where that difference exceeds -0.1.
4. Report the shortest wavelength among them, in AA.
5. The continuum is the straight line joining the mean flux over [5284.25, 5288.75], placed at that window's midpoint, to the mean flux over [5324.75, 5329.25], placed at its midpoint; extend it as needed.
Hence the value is 5324.0 AA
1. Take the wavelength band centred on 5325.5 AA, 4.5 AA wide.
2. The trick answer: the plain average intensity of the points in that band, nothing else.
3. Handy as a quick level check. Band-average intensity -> 17.2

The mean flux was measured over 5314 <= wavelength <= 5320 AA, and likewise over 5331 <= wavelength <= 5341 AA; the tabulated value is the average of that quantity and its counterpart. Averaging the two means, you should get 17.81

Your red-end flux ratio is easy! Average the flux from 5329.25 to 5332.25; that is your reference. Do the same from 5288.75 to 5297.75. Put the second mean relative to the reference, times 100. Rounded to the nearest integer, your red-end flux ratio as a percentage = 112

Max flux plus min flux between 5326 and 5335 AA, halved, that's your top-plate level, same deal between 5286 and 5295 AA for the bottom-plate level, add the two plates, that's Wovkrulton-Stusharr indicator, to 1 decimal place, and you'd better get 34.1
